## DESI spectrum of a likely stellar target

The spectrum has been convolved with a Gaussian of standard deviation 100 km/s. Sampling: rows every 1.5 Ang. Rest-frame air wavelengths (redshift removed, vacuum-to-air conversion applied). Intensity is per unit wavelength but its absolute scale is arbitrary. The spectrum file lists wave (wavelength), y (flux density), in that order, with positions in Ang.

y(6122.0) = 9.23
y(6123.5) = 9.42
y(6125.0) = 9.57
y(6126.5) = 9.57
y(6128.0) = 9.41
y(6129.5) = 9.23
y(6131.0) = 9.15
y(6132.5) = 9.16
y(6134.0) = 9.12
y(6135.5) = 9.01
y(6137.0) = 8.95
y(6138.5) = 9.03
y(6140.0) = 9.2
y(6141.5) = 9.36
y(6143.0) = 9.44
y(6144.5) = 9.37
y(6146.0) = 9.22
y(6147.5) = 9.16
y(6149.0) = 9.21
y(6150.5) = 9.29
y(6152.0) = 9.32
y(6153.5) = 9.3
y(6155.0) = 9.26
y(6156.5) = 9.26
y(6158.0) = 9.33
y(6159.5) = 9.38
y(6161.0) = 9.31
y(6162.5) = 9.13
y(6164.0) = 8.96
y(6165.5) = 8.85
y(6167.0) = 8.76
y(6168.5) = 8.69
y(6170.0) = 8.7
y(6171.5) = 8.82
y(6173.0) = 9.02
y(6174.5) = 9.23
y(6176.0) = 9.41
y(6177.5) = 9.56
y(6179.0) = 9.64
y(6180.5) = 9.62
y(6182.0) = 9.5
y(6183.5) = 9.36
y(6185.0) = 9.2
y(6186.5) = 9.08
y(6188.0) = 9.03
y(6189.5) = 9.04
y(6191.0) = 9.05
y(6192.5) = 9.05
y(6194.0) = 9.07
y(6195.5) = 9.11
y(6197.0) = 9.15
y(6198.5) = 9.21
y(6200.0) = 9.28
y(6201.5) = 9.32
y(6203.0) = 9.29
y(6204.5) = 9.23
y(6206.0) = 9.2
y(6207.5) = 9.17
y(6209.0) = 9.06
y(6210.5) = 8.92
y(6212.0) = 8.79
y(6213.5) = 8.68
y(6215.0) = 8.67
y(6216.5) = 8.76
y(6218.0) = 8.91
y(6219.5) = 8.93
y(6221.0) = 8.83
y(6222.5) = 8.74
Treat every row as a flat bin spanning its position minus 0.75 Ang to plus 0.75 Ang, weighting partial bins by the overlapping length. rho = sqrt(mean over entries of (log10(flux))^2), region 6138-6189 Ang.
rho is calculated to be 0.964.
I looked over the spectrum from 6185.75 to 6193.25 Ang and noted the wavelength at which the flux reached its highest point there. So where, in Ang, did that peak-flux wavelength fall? 6186.5 Ang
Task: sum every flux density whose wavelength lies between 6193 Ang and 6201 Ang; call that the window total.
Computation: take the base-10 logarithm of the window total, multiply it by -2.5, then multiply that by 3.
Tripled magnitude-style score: -12.46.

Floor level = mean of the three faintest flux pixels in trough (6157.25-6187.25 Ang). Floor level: 8.7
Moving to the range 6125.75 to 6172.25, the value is 8.7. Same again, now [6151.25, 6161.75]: 9.3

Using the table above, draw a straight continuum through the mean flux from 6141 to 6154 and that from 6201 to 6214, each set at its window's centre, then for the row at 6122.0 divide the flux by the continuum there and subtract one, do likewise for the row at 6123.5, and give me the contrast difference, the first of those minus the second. -0.02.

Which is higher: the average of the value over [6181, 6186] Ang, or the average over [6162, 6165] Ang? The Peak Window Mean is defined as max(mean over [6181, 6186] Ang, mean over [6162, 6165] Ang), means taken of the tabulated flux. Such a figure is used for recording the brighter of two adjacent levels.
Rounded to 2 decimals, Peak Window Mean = 9.35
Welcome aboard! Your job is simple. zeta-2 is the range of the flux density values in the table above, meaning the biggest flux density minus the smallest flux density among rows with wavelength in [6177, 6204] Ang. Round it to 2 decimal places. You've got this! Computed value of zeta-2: 0.61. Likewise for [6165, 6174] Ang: 0.33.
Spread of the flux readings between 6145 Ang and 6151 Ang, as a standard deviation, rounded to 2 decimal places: 0.05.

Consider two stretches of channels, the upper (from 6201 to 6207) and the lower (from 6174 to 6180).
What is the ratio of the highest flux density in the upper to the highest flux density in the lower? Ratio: 0.97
